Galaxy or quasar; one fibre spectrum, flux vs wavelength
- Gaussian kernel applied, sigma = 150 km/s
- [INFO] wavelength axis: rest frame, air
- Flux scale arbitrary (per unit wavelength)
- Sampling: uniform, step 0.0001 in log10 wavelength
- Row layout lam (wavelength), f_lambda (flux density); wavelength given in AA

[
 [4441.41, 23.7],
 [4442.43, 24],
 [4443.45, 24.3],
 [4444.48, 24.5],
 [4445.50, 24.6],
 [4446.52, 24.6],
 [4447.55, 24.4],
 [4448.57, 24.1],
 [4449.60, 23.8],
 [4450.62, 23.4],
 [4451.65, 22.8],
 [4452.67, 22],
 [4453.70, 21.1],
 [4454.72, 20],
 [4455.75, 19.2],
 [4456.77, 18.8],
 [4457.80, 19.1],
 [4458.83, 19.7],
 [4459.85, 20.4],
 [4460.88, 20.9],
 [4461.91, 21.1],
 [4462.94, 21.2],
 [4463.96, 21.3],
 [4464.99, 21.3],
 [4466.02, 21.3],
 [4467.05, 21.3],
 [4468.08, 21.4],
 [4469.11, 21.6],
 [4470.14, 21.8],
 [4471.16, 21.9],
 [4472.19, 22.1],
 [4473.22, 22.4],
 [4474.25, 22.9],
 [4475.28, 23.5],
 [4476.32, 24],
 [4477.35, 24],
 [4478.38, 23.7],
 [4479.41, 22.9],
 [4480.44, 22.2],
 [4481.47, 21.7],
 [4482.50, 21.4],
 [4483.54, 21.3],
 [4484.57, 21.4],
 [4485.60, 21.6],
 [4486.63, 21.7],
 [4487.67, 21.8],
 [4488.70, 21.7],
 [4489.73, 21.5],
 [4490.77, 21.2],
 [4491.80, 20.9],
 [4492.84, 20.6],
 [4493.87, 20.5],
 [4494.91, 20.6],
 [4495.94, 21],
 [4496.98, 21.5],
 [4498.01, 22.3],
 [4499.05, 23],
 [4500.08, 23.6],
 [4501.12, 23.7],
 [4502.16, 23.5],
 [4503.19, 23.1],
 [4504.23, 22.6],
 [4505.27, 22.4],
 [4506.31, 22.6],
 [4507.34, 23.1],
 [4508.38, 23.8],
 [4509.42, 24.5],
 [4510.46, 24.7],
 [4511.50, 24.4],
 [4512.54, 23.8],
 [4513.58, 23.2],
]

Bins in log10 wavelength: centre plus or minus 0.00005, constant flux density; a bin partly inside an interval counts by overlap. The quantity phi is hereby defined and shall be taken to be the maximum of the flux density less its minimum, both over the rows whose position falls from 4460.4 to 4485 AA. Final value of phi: 3.1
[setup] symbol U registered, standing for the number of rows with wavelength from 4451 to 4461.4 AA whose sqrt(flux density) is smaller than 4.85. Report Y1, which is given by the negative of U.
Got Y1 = -10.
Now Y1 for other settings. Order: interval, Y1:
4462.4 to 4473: -10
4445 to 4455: -5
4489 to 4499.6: -10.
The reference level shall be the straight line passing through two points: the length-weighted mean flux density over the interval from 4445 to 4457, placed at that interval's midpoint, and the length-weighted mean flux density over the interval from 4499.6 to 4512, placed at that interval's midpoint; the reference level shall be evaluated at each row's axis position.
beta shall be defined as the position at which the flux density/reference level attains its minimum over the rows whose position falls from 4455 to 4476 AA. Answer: 4456.77 AA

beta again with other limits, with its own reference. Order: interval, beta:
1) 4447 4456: 4455.75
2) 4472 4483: 4482.50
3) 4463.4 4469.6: 4467.05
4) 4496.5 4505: 4496.98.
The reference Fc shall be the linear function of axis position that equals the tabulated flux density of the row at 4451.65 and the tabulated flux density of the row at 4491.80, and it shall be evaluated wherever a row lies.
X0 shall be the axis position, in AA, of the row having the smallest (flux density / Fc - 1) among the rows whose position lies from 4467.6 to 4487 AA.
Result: 4468.08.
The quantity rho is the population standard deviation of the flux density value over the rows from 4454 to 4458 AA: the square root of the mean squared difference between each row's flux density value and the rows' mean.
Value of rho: 0.44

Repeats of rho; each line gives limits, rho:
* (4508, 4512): 0.34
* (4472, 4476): 0.53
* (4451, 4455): 1.04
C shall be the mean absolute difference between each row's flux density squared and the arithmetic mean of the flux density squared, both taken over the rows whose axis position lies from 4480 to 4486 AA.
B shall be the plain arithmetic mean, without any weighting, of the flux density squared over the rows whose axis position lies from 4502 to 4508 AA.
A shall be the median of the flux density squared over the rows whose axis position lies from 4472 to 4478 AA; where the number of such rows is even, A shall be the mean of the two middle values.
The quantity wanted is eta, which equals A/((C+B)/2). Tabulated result 2.0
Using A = 538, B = 524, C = 10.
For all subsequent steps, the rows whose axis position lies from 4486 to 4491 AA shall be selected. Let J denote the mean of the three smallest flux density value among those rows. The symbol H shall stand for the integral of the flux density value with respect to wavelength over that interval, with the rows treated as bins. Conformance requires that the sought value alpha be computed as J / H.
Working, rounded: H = 108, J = 21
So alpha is 0.199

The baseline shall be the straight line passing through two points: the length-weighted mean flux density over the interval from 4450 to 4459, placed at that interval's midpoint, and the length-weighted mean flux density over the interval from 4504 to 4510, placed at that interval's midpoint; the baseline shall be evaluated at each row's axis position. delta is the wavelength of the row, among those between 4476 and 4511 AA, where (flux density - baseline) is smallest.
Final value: 4493.87 AA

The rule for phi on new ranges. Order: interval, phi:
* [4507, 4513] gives 1.6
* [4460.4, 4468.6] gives 0.5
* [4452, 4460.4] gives 3.2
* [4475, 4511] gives 4.2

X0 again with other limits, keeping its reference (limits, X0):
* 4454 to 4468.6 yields 4456.77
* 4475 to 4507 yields 4493.87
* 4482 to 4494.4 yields 4493.87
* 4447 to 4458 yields 4456.77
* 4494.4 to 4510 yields 4494.91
